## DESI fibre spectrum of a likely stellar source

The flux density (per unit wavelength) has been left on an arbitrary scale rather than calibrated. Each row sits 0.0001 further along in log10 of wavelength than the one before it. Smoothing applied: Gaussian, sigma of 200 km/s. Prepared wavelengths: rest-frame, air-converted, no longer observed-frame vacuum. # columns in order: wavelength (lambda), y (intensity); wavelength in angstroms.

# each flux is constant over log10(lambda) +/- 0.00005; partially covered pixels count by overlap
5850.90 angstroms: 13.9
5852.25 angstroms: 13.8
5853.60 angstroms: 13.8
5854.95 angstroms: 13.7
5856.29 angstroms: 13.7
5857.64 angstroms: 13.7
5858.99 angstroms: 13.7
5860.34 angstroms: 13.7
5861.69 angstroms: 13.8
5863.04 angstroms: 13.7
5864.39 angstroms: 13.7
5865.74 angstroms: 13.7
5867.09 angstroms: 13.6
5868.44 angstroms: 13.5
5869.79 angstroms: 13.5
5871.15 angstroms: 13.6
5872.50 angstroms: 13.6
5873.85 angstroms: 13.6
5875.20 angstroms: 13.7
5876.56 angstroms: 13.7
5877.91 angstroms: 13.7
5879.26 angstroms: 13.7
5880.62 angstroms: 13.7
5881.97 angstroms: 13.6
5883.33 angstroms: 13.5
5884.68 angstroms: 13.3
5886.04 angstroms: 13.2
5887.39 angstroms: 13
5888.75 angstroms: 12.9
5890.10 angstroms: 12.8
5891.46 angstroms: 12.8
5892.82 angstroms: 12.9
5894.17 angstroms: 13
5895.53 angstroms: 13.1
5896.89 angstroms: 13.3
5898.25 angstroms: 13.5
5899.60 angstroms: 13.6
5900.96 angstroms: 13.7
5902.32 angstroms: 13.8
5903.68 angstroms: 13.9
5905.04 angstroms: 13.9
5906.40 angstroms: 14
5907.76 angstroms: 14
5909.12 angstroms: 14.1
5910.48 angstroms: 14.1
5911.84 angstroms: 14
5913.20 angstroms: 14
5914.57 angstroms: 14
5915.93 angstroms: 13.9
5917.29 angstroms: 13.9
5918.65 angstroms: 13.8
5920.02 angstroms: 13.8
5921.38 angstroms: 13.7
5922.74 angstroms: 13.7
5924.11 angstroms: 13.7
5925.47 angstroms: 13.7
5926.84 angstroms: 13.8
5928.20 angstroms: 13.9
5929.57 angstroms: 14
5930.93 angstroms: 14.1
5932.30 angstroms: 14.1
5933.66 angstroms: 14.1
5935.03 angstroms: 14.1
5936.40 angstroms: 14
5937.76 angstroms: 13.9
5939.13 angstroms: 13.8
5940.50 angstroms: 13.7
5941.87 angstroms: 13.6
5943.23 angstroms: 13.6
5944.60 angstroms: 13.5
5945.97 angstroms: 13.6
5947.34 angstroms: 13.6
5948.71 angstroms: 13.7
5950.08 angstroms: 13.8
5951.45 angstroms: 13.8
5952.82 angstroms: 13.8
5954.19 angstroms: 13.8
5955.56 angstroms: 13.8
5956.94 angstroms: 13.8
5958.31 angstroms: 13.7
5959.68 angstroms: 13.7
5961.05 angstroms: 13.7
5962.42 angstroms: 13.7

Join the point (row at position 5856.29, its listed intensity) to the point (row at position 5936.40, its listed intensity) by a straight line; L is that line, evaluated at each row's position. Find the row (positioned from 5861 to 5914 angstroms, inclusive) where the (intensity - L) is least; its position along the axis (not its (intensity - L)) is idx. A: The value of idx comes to 5891.46 angstroms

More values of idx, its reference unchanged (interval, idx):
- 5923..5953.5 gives 5944.60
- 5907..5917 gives 5915.93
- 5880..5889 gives 5888.75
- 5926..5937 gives 5926.84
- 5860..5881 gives 5869.79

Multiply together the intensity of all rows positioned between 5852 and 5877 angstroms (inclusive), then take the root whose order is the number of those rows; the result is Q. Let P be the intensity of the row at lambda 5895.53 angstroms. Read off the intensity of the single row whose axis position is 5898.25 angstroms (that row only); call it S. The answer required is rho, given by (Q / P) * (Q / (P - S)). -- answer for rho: -36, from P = 13.1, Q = 13.67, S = 13.5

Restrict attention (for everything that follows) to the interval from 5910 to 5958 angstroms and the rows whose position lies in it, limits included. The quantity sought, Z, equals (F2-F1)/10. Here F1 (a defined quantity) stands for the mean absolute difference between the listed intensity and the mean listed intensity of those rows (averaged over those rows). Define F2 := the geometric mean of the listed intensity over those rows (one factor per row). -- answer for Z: 1.37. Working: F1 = 0.14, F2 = 13.83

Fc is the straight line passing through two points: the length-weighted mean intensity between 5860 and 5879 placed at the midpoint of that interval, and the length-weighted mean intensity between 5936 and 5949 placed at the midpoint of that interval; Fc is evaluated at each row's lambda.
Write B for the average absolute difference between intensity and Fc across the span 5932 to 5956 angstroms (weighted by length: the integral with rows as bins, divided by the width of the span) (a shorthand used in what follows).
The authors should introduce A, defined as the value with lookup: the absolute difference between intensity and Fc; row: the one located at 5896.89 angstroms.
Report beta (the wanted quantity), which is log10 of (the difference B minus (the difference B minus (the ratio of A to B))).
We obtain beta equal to 0.4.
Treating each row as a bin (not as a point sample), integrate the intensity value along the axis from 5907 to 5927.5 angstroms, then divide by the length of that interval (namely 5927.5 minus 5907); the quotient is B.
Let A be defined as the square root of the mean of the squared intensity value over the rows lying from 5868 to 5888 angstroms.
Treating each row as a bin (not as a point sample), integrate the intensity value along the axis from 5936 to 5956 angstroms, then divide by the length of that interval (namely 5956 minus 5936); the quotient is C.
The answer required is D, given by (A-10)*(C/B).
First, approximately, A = 13.5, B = 13.88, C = 13.7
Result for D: 3.49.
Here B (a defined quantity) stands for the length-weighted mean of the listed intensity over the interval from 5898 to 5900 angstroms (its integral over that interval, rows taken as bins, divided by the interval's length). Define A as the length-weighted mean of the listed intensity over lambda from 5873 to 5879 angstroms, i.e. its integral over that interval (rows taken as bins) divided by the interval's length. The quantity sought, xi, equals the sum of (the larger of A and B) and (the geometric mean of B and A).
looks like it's 27.3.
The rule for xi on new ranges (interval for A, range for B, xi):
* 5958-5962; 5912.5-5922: 27.7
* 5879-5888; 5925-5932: 27.6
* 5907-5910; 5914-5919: 28.0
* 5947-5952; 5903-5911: 27.9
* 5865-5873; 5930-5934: 28.0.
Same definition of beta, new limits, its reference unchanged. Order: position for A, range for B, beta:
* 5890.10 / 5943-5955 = 0.9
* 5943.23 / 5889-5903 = -0.7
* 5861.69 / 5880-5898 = -0.5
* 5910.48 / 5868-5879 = 0.8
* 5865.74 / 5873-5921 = -0.8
